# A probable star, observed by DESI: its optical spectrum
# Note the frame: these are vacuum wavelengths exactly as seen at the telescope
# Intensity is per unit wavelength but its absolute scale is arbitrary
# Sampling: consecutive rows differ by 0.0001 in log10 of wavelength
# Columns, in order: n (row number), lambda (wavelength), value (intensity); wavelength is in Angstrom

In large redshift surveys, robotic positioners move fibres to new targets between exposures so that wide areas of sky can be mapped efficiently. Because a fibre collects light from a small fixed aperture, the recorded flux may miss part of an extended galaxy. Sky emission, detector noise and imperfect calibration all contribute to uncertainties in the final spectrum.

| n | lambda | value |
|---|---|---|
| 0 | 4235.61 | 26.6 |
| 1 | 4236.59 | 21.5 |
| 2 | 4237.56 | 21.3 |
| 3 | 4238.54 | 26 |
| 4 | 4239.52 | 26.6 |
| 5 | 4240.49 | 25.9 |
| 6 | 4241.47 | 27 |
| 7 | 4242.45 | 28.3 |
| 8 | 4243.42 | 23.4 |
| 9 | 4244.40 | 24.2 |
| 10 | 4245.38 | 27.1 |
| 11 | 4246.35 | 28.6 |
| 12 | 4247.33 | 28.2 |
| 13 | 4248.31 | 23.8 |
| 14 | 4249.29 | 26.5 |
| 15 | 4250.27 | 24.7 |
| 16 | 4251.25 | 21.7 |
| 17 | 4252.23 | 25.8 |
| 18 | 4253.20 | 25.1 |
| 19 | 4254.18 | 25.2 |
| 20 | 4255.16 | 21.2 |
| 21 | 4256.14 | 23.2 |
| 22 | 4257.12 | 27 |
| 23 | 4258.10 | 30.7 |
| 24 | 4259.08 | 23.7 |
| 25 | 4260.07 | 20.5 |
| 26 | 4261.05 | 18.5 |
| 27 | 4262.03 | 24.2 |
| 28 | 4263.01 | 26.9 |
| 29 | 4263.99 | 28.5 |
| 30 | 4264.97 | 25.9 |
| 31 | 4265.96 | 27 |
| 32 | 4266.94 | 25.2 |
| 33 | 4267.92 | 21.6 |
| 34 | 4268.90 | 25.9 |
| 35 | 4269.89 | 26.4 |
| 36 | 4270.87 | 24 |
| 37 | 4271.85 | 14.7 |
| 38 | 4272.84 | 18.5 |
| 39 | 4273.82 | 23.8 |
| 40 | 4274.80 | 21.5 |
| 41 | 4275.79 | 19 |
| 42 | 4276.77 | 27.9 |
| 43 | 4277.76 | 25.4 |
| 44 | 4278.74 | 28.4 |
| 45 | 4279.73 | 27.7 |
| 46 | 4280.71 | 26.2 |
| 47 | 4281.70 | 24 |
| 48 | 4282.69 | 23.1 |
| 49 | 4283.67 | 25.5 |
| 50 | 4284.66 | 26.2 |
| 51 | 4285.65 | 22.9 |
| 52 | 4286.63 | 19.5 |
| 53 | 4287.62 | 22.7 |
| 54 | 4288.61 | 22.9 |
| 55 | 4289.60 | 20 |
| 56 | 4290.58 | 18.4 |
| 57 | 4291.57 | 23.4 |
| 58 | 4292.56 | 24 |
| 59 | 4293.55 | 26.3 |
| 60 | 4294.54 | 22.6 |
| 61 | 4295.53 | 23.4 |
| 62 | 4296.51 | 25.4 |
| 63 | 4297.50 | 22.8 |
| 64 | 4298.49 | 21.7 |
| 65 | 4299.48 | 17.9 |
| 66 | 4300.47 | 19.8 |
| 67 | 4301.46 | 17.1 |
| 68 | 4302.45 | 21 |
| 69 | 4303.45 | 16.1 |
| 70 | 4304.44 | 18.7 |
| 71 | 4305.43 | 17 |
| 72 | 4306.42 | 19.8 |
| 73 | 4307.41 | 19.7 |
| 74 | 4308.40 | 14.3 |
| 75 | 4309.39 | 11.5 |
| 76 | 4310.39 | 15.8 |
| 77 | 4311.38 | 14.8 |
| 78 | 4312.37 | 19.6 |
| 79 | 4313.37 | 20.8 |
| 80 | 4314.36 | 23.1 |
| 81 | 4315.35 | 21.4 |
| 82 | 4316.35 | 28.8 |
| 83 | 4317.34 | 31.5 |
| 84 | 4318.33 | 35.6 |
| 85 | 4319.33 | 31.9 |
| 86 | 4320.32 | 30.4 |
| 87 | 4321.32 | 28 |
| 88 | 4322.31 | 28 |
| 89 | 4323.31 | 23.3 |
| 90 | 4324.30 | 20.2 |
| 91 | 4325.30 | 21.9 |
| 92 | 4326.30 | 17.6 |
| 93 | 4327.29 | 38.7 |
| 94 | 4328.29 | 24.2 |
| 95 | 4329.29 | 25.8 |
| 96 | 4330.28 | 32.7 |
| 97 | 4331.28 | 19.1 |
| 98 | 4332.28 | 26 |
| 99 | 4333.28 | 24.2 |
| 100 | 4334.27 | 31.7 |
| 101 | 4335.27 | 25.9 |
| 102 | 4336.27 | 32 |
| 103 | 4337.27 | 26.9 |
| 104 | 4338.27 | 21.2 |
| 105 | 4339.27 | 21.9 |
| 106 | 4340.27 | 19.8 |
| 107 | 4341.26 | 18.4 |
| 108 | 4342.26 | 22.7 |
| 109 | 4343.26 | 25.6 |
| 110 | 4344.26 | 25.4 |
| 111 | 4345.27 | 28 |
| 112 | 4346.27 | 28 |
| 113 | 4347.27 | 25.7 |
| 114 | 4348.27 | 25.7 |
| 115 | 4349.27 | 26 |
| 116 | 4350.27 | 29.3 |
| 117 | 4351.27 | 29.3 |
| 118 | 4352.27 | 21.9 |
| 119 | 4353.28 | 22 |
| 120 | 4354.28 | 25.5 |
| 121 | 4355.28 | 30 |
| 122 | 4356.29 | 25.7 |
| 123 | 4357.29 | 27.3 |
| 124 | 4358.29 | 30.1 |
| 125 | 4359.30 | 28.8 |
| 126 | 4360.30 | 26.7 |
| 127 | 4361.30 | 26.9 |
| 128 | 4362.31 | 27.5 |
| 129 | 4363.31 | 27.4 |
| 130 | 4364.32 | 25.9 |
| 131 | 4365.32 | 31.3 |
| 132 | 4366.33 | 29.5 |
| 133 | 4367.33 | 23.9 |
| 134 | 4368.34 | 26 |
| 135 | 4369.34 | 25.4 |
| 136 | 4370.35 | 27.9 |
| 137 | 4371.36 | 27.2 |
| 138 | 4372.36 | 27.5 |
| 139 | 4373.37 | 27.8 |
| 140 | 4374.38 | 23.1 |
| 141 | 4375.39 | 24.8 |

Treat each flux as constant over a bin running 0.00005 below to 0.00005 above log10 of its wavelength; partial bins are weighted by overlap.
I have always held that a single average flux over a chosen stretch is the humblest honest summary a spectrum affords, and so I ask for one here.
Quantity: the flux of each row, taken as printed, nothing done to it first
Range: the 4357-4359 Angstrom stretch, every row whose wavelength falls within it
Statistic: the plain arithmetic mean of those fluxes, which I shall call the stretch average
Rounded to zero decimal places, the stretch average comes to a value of 29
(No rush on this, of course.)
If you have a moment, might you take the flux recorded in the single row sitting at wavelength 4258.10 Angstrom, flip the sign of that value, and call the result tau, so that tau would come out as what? -30.7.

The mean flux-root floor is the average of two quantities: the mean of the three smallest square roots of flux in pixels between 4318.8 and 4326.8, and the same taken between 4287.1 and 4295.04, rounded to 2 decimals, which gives 4.48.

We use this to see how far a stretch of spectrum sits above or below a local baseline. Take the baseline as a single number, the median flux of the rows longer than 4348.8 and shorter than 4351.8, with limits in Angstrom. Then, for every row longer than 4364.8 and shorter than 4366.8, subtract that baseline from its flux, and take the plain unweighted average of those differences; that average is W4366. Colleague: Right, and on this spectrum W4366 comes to 1.1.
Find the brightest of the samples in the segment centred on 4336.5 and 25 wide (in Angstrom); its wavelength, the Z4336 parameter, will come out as 4327.29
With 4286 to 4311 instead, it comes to 4293.55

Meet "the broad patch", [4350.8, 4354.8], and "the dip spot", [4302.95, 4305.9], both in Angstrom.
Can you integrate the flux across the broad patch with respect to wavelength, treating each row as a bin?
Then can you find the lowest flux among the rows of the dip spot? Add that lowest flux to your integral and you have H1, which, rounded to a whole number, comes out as 115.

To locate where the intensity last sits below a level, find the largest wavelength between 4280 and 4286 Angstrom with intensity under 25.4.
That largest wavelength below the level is 4285.65 Angstrom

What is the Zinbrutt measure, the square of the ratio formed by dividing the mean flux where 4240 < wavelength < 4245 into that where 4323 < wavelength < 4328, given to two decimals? 0.89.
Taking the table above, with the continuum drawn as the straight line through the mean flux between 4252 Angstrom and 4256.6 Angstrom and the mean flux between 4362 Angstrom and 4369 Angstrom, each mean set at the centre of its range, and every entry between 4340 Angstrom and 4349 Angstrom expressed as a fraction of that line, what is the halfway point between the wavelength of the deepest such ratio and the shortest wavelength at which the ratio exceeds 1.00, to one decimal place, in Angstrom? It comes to 4343.3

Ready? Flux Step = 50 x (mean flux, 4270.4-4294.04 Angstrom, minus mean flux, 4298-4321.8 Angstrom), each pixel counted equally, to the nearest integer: 83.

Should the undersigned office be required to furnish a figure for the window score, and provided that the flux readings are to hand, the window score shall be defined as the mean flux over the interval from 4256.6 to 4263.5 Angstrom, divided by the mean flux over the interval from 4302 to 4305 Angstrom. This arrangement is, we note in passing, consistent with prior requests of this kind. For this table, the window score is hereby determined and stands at 1.32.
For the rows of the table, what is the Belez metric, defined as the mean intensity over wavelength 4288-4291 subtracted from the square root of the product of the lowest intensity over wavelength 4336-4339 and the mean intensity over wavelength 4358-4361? 4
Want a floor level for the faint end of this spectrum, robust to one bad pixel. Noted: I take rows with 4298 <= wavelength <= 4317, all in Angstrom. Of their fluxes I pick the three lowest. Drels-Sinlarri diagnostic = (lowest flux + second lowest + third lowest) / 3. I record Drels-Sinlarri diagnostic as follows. 13.5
